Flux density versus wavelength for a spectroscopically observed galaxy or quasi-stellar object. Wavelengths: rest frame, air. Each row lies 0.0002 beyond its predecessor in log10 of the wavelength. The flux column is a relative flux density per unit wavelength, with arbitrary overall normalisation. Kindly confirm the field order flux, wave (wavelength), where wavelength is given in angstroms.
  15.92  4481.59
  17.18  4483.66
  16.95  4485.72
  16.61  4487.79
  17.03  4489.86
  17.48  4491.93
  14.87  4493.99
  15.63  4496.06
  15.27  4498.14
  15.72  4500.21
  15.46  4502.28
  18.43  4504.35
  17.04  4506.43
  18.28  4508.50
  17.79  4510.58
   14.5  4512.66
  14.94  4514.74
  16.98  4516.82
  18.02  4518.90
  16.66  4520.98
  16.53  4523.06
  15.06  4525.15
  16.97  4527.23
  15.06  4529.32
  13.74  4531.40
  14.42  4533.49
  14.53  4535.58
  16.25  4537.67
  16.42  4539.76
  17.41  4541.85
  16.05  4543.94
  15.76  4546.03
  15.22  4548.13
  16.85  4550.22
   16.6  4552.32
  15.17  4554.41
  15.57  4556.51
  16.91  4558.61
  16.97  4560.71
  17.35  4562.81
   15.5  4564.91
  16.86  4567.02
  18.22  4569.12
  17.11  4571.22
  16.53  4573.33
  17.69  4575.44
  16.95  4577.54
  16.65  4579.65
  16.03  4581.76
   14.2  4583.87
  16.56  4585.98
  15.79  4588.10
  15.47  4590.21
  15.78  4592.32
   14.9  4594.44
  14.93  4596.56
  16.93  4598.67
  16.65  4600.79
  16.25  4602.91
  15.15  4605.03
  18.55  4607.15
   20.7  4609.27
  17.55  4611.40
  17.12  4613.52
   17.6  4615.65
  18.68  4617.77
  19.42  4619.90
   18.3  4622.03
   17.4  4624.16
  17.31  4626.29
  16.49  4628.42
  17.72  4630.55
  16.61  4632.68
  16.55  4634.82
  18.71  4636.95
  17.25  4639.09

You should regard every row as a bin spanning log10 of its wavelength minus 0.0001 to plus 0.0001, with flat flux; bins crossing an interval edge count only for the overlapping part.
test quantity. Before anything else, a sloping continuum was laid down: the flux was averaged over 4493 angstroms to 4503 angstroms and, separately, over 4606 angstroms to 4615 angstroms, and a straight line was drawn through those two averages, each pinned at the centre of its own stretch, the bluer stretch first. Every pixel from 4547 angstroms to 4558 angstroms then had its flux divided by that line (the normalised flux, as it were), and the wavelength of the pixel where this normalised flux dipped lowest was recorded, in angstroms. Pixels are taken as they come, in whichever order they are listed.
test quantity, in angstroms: 4554.41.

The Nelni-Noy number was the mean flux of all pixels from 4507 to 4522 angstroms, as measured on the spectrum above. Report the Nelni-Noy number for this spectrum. 16.7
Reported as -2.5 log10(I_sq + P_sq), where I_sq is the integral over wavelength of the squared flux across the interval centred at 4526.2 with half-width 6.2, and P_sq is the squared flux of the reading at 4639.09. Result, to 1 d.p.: -8.8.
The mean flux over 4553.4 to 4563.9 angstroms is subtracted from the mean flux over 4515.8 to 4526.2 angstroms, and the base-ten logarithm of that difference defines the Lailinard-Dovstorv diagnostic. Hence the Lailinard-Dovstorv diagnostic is -0.6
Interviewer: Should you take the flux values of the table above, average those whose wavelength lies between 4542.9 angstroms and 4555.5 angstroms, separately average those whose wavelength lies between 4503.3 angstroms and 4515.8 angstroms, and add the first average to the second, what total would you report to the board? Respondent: 32.8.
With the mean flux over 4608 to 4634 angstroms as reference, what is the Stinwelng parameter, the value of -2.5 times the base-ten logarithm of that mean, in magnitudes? -3.13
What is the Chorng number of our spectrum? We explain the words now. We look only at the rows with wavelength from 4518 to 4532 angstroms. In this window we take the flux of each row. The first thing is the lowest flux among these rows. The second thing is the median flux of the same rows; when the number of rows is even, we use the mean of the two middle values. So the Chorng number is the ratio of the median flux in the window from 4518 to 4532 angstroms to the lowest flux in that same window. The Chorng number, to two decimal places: 1.20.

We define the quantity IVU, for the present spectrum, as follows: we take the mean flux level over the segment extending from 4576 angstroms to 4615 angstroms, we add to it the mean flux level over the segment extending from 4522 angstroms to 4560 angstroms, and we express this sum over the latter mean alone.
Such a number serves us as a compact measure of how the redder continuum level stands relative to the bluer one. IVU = 2.04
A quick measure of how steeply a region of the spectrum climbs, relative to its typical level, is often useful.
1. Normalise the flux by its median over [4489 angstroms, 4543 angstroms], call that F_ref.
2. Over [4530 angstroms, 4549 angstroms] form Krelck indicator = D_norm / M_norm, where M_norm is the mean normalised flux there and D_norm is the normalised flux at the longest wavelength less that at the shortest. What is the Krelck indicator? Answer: 0.10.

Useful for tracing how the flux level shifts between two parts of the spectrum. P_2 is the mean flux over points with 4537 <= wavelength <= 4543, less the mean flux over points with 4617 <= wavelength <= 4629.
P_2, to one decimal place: -1.2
